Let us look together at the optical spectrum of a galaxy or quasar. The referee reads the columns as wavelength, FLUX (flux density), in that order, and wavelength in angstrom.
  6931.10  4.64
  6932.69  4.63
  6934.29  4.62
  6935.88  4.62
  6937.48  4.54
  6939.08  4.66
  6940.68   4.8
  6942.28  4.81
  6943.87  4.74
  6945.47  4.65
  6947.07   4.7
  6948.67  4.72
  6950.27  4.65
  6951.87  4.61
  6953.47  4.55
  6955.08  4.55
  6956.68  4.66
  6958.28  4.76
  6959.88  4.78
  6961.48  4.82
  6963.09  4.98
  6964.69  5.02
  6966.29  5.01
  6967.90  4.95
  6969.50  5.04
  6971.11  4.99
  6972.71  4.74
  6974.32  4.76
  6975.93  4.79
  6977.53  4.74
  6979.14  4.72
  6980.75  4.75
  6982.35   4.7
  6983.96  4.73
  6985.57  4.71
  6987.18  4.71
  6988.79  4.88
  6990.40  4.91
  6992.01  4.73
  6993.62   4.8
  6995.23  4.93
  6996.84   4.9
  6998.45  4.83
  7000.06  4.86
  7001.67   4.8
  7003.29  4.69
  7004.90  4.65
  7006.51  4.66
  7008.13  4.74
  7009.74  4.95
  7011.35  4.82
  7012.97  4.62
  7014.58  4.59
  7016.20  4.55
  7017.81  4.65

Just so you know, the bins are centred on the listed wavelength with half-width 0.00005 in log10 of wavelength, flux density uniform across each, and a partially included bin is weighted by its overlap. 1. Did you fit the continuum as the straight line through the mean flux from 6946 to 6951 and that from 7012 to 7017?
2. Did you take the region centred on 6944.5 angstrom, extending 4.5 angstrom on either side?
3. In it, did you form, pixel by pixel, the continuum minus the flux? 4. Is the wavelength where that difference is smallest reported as 6942.28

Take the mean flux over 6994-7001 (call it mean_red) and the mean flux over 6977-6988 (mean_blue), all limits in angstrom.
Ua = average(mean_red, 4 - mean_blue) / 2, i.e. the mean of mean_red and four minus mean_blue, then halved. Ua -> 1.04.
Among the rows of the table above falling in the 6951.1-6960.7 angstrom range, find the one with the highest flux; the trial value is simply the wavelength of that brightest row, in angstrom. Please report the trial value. 6959.88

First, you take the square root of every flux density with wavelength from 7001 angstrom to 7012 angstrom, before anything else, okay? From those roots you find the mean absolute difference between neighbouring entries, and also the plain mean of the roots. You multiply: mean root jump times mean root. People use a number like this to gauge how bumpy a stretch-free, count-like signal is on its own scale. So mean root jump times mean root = 0.048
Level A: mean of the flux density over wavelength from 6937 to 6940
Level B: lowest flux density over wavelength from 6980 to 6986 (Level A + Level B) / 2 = 4.65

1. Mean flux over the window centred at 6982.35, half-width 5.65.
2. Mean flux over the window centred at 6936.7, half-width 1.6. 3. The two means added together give 9.30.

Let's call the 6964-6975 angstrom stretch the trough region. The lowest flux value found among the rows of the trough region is 4.74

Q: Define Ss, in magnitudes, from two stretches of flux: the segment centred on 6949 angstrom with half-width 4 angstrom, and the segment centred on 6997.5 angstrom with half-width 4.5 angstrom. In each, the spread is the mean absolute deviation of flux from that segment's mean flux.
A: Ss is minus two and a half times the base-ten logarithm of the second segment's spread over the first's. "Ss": -0.23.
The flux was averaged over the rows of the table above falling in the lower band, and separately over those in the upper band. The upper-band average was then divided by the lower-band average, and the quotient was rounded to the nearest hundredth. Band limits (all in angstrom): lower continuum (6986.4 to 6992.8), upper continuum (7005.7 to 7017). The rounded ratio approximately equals 0.98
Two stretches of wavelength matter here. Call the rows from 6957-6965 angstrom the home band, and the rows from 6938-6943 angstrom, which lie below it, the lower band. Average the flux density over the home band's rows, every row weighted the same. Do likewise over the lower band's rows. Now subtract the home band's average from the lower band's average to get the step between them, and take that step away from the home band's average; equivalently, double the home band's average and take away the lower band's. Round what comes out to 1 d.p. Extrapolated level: 5.0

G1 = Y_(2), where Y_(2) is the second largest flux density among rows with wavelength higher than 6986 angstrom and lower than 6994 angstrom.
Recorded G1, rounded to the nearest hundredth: 4.88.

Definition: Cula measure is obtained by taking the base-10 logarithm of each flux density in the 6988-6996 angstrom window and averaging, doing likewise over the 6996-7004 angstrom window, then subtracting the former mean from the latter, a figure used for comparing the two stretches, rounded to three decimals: -0.003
